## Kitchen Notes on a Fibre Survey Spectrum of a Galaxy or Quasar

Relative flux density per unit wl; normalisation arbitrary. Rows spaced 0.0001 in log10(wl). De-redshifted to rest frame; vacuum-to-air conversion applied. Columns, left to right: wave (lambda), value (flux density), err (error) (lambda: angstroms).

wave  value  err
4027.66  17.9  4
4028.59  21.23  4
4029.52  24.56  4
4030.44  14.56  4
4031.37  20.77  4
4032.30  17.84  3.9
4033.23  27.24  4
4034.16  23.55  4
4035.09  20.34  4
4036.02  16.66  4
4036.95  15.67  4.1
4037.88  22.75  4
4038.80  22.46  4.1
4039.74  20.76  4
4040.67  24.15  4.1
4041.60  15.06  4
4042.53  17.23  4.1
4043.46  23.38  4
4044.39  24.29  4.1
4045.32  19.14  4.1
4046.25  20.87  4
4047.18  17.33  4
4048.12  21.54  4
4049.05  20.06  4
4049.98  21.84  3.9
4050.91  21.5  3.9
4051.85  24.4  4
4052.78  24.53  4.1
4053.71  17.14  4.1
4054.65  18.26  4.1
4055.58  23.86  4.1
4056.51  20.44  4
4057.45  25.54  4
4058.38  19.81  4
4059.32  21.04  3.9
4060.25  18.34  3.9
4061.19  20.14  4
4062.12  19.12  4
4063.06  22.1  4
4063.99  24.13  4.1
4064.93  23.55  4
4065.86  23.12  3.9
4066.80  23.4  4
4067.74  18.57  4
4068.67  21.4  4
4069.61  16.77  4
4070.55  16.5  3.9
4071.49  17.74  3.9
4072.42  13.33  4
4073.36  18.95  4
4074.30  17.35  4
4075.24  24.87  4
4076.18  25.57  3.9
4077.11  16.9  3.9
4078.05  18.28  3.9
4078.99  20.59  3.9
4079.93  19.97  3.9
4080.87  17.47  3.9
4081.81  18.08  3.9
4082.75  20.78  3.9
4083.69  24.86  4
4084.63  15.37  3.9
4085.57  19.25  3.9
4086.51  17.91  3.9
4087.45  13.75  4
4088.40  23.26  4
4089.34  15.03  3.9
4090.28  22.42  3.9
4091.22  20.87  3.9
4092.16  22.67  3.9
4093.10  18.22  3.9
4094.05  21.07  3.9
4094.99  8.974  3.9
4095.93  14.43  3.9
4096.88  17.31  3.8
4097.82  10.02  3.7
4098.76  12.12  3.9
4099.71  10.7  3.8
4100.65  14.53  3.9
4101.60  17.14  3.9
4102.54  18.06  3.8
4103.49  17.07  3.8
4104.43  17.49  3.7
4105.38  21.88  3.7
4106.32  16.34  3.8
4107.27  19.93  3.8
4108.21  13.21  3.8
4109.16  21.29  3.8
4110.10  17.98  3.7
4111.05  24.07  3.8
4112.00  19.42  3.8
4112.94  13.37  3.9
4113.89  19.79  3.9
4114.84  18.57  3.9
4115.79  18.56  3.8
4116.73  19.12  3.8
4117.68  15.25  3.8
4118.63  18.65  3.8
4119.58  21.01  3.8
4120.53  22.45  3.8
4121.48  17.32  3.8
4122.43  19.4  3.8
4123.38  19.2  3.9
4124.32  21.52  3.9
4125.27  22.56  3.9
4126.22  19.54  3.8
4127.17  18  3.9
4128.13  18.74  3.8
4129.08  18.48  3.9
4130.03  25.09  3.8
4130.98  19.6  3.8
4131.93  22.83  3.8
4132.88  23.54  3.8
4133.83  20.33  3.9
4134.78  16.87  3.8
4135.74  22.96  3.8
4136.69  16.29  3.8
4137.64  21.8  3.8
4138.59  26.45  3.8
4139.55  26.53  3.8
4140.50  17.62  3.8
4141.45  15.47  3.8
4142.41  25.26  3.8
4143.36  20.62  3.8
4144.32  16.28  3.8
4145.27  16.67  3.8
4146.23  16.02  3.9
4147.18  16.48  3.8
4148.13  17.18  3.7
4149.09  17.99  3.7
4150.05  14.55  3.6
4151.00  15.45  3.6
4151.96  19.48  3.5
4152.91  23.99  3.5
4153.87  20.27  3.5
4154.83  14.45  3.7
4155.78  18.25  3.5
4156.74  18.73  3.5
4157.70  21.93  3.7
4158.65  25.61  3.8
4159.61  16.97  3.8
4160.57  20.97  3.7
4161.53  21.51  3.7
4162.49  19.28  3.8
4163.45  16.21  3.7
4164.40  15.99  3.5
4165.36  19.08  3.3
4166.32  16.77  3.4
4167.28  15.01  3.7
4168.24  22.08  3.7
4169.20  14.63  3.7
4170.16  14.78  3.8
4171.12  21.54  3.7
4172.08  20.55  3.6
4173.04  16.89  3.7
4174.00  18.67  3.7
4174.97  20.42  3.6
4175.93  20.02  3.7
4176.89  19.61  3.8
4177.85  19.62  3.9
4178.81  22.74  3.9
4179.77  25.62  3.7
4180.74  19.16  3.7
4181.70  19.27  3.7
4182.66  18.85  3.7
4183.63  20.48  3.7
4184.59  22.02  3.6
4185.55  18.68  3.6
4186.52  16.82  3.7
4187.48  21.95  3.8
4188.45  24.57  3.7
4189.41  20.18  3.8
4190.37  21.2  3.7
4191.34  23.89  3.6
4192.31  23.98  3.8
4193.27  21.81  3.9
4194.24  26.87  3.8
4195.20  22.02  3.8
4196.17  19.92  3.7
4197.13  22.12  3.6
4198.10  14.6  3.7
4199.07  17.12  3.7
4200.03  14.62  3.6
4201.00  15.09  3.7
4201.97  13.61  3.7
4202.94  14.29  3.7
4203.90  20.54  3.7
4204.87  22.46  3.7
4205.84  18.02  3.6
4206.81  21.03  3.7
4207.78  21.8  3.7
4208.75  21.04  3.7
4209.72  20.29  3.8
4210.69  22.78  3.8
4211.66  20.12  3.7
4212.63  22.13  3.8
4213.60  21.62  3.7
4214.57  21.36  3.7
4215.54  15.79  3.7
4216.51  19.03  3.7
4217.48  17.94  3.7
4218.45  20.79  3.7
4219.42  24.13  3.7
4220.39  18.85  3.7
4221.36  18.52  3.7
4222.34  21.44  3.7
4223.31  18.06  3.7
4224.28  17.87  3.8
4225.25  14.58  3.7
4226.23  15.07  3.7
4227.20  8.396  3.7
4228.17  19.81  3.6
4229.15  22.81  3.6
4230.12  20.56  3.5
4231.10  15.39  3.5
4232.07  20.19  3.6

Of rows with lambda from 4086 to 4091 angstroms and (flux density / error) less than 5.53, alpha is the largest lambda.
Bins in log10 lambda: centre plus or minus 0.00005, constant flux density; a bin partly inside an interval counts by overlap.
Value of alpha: 4089.34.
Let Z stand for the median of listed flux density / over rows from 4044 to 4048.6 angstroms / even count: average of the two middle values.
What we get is 20.9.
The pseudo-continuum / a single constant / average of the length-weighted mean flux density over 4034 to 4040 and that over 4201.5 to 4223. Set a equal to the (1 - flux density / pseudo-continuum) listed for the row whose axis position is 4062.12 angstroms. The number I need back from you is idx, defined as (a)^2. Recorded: 0.00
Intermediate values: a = 0.04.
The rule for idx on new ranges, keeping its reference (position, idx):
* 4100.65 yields 0.07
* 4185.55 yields 0.00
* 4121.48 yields 0.02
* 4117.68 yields 0.06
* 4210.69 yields 0.02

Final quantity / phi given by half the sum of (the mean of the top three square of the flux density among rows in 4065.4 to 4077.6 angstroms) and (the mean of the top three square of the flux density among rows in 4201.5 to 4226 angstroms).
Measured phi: 571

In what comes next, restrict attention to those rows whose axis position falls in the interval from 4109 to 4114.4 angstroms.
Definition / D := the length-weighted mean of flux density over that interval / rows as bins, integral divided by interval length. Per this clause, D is 19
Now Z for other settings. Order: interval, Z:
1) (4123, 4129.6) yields 19.2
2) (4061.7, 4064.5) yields 22.1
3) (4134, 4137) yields 16.9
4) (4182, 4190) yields 20.3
